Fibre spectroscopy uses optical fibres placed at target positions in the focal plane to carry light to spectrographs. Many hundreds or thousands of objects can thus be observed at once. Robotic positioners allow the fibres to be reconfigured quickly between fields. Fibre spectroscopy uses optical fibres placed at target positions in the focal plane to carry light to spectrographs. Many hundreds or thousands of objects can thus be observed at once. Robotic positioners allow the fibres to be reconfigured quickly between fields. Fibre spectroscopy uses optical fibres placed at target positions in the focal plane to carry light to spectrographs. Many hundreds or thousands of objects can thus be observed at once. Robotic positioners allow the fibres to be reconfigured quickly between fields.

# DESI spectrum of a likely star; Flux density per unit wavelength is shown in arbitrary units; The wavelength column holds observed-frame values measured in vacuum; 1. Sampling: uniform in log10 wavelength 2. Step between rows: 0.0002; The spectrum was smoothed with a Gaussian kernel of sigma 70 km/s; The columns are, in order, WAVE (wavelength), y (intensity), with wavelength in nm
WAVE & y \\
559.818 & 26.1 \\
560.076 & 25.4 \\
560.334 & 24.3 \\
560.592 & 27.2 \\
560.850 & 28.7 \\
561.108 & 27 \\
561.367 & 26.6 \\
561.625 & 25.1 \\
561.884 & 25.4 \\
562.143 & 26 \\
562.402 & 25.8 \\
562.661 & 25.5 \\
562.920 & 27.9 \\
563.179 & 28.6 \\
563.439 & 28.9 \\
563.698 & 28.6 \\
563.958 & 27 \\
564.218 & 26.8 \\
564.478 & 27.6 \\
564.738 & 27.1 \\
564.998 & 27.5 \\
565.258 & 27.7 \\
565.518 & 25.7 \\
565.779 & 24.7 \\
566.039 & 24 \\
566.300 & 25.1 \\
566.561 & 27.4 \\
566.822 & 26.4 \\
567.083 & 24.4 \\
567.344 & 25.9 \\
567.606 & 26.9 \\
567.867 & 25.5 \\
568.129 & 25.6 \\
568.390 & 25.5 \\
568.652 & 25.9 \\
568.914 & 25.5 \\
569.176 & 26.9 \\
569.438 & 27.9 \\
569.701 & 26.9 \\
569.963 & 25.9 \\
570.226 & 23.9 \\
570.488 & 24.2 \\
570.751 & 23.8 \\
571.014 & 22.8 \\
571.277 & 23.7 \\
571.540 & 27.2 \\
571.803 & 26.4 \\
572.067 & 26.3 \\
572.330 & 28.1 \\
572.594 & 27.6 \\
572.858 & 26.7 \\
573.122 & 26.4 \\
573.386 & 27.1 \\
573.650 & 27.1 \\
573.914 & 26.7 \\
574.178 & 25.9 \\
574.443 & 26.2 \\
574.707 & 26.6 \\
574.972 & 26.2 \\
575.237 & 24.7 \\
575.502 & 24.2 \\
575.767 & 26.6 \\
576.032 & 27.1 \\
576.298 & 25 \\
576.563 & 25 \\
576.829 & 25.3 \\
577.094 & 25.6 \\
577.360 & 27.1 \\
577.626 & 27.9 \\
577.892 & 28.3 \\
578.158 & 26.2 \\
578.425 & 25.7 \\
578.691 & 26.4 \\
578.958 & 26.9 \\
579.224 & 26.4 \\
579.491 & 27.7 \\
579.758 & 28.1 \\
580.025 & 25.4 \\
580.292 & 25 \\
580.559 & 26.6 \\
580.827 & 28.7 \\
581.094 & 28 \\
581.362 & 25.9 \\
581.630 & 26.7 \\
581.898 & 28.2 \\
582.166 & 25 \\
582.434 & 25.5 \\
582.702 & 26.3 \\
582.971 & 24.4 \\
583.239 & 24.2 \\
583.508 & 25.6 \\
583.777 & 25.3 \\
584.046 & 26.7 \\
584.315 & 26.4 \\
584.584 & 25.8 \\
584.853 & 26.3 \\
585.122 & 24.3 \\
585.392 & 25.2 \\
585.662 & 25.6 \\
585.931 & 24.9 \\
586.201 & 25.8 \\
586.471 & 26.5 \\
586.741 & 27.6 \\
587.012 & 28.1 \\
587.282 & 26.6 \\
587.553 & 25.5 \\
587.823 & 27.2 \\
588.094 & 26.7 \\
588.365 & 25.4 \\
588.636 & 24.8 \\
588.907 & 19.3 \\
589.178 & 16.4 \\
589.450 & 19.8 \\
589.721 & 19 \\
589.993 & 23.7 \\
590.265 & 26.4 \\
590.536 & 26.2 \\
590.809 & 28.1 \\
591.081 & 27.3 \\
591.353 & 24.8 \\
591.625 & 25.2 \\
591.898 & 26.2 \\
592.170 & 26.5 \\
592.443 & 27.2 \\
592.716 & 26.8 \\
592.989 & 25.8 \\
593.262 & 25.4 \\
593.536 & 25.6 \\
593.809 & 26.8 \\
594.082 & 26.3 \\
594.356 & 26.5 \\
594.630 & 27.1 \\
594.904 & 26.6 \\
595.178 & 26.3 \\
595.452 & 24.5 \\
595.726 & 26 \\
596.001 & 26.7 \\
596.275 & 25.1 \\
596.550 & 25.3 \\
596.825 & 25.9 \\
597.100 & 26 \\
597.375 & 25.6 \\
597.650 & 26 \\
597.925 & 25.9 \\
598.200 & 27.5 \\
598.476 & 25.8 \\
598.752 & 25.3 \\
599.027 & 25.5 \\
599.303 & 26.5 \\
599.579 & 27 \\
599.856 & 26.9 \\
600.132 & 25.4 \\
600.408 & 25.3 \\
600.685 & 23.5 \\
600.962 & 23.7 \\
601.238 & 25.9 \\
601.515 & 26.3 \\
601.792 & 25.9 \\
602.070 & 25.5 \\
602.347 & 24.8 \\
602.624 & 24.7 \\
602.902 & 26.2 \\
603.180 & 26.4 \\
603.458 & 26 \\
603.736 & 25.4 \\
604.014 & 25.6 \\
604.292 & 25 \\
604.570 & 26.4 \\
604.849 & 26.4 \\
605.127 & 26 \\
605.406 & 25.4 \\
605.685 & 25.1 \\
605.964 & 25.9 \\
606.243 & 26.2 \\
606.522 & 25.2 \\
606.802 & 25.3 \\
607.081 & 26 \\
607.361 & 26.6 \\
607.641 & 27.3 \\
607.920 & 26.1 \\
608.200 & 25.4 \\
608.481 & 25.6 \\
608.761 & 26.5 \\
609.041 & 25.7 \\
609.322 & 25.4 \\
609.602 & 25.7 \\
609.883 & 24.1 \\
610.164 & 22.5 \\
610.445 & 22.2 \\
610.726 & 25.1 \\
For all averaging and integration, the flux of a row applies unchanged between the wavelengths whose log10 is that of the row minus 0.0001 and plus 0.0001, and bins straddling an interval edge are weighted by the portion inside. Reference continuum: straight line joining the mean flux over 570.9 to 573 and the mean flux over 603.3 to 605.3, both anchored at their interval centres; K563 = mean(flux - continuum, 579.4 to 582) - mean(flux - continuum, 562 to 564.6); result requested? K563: -0.1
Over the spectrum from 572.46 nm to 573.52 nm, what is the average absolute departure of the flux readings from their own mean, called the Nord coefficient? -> 0.40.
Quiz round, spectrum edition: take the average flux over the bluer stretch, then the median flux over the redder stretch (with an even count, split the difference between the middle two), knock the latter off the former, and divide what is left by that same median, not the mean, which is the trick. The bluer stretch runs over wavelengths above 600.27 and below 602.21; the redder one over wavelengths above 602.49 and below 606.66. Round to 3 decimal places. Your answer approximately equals -0.029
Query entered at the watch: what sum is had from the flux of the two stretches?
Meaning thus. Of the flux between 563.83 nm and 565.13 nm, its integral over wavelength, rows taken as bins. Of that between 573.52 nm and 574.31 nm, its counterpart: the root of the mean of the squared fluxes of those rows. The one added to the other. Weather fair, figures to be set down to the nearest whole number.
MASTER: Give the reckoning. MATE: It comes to 62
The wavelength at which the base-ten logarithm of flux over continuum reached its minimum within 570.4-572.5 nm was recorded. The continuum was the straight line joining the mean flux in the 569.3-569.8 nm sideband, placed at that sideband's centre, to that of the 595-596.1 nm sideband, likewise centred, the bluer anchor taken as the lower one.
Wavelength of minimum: 571.014 nm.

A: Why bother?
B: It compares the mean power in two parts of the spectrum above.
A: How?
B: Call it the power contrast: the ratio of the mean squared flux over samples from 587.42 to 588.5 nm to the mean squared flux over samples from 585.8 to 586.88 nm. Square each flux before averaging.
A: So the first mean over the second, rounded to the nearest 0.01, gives 1.00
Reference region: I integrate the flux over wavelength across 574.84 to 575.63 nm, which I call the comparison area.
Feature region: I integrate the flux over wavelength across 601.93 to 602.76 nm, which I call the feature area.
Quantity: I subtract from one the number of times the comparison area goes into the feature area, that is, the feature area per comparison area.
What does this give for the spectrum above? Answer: -0.05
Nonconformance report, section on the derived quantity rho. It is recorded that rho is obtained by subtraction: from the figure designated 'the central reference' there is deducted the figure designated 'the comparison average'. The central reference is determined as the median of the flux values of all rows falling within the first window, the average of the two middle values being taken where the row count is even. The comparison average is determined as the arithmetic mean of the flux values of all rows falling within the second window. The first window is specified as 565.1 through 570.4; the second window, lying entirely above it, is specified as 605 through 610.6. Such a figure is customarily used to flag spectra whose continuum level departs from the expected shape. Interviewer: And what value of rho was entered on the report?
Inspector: 0.4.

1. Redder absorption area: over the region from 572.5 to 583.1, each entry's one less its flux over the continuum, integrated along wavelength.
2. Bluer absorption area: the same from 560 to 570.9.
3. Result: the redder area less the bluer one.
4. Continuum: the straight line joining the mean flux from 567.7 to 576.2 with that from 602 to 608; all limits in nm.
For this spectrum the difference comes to -0.09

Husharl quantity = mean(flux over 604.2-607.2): 25.7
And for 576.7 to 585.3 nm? 26.3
